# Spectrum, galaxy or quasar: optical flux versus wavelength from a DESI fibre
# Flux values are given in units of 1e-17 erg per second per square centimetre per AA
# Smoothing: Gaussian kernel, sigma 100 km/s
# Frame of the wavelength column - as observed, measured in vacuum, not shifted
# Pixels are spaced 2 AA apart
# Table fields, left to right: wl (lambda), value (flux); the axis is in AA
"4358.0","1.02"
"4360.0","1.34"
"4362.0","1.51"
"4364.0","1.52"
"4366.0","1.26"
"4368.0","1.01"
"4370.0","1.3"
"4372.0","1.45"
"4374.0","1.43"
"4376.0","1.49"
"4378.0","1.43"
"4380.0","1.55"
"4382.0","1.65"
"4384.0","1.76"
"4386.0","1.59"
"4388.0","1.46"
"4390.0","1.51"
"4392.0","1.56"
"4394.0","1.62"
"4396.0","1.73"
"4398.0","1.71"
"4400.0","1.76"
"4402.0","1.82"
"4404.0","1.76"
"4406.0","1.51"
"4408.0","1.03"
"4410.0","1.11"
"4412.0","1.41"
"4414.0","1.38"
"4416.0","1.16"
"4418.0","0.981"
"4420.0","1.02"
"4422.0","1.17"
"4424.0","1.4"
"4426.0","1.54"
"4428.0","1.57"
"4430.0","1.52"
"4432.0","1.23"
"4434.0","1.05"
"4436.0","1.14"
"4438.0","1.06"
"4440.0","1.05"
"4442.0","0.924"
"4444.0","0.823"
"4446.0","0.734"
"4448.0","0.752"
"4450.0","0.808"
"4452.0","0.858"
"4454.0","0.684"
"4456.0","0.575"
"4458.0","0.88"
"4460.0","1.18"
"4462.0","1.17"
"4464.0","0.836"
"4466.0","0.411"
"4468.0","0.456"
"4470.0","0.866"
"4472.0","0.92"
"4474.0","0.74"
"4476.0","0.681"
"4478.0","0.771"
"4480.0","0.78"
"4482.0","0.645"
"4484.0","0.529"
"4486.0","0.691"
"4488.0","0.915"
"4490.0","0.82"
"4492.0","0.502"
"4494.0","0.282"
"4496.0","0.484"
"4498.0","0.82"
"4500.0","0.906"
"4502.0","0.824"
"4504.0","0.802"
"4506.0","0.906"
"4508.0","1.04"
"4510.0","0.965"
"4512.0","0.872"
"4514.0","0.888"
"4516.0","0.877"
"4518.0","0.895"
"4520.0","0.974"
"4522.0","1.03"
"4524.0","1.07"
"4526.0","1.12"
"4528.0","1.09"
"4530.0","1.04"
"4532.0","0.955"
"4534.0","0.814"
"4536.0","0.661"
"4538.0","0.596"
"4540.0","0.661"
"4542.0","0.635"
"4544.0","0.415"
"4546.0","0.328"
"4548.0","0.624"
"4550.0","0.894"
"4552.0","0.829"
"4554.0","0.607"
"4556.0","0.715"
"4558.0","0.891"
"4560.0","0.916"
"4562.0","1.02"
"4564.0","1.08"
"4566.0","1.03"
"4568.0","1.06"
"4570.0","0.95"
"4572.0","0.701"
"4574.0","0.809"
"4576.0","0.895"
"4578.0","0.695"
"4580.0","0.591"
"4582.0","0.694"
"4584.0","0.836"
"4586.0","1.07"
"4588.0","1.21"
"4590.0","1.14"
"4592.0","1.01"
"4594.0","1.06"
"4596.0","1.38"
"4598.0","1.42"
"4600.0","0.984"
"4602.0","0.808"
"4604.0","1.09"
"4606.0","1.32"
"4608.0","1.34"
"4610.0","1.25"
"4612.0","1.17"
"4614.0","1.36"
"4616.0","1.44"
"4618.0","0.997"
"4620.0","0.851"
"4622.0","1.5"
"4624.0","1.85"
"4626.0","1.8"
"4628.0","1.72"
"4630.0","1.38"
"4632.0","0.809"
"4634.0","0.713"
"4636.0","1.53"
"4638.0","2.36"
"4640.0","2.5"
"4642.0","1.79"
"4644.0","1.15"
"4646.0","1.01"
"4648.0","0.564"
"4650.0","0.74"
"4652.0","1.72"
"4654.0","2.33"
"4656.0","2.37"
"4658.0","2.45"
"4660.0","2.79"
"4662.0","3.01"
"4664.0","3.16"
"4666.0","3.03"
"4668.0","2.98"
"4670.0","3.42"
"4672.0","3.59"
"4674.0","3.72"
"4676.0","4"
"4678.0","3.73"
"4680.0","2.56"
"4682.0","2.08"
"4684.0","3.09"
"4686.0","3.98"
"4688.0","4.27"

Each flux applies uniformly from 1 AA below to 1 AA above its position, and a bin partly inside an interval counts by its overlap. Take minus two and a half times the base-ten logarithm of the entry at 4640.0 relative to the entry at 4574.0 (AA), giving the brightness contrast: -1.2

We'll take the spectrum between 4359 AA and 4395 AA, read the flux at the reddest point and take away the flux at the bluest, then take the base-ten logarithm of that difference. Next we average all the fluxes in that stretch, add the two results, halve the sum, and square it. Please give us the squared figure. 0.21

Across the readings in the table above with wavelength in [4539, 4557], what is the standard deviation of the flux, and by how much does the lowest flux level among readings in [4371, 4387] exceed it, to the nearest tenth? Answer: 1.3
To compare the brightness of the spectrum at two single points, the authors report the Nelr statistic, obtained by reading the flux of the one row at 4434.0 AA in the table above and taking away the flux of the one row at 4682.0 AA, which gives -1.0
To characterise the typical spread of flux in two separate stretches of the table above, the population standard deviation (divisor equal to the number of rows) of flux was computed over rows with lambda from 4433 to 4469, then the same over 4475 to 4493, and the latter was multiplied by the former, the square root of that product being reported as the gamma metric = 0.17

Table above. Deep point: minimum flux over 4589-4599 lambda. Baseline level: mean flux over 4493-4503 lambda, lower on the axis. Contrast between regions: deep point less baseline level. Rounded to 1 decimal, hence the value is 0.3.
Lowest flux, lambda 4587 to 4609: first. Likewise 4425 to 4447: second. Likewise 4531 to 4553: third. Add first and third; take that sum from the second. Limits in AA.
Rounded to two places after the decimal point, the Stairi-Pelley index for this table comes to -0.40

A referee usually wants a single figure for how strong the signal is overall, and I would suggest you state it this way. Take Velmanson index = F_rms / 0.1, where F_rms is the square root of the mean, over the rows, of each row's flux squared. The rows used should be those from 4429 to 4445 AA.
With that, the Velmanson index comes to 11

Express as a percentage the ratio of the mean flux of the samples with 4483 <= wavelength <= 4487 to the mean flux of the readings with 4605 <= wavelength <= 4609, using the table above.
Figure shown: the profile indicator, 46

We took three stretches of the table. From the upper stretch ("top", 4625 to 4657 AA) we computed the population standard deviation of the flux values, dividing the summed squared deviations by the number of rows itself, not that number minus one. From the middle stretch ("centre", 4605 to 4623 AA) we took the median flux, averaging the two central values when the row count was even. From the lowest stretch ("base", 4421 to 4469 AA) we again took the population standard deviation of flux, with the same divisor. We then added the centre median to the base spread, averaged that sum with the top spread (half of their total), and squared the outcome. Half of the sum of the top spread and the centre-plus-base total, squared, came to 1.3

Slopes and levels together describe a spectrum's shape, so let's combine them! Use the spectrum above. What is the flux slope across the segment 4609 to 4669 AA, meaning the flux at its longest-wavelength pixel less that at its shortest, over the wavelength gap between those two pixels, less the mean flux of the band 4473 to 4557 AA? -0.75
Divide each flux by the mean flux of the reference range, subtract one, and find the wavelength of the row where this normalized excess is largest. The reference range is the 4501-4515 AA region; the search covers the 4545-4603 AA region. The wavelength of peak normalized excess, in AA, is 4598.0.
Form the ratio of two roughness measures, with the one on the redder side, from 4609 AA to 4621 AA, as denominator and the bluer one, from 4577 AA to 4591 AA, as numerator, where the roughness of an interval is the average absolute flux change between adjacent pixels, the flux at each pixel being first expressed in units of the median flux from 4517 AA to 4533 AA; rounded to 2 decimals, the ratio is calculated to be 0.70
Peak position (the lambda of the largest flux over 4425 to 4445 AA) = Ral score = 4428.0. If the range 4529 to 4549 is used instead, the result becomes 4530.0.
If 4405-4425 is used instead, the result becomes 4406.0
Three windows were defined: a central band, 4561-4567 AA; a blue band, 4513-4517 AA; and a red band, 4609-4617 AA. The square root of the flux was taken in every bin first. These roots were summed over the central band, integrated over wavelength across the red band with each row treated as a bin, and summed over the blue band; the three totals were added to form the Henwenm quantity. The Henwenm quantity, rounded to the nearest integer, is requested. 14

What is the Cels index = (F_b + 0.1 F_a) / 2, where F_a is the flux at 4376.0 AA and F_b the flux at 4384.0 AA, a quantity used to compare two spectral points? 0.95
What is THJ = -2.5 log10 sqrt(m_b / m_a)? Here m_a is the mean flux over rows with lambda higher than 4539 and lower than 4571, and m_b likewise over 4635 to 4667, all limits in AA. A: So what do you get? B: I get -0.5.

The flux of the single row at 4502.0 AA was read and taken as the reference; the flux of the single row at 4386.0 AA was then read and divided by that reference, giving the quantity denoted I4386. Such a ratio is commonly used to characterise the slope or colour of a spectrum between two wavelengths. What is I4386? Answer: 1.9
